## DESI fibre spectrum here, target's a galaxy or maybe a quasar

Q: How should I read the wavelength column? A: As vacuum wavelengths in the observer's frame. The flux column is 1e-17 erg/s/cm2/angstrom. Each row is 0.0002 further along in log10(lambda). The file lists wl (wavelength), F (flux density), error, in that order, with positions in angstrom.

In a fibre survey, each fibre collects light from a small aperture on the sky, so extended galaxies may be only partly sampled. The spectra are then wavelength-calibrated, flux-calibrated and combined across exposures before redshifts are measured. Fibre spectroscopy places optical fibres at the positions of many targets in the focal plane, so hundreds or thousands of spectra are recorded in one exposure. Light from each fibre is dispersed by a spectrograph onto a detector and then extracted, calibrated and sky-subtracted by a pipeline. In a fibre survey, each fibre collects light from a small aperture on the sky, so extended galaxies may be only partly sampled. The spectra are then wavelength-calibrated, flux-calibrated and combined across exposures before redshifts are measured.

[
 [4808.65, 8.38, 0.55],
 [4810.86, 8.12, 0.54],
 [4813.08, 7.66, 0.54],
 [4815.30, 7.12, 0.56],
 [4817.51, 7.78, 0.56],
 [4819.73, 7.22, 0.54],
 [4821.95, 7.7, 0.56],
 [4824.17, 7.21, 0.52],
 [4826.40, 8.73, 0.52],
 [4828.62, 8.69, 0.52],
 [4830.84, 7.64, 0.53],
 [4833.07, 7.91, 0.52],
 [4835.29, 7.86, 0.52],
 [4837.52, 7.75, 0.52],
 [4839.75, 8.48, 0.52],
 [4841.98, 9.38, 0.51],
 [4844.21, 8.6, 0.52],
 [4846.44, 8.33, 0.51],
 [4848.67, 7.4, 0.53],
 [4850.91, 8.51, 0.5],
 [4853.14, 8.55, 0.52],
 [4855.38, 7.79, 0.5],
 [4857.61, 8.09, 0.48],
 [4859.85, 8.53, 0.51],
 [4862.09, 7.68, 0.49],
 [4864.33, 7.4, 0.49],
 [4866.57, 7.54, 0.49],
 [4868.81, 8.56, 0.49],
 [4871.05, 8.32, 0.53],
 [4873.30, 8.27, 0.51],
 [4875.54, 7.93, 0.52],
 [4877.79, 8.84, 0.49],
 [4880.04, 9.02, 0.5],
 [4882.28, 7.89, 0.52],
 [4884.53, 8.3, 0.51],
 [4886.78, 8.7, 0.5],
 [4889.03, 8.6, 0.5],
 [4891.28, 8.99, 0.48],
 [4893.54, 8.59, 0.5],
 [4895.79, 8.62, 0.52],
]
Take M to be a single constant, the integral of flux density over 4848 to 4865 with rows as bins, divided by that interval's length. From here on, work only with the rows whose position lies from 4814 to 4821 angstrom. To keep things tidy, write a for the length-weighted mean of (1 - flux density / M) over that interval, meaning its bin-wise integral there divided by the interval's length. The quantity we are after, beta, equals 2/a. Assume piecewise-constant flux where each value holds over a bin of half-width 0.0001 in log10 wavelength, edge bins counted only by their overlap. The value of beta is 25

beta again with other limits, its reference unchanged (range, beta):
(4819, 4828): 69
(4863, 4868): 34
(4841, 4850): -41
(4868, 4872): -39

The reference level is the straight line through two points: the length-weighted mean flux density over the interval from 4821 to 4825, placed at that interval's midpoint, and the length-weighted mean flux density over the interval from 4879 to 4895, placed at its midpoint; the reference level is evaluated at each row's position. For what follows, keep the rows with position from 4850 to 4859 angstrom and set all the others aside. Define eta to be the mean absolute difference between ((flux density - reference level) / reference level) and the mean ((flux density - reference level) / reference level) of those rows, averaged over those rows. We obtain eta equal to 0.042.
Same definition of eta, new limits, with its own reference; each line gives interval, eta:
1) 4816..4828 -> 0.056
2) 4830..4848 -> 0.050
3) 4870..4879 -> 0.029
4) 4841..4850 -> 0.077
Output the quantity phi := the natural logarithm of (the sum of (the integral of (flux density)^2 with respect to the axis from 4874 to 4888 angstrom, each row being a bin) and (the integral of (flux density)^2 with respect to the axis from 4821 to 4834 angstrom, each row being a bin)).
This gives 7.51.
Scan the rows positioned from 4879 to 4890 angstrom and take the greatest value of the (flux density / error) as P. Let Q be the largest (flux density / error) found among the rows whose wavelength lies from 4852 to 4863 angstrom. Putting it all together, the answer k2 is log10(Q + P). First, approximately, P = 18.0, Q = 16.9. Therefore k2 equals 1.543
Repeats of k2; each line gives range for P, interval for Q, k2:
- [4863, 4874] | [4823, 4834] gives 1.535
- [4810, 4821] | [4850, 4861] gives 1.506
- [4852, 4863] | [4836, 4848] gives 1.547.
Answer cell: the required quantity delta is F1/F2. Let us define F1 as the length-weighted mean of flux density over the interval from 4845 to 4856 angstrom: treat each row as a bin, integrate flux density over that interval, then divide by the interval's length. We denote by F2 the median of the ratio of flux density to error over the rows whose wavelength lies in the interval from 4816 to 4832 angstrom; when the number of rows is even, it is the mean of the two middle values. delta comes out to 0.59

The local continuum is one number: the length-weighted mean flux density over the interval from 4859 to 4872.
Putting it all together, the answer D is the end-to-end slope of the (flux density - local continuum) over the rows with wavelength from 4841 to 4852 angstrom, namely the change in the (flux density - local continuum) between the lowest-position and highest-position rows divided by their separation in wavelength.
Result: -0.097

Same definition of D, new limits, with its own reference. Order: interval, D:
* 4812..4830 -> 0.066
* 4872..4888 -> 0.032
